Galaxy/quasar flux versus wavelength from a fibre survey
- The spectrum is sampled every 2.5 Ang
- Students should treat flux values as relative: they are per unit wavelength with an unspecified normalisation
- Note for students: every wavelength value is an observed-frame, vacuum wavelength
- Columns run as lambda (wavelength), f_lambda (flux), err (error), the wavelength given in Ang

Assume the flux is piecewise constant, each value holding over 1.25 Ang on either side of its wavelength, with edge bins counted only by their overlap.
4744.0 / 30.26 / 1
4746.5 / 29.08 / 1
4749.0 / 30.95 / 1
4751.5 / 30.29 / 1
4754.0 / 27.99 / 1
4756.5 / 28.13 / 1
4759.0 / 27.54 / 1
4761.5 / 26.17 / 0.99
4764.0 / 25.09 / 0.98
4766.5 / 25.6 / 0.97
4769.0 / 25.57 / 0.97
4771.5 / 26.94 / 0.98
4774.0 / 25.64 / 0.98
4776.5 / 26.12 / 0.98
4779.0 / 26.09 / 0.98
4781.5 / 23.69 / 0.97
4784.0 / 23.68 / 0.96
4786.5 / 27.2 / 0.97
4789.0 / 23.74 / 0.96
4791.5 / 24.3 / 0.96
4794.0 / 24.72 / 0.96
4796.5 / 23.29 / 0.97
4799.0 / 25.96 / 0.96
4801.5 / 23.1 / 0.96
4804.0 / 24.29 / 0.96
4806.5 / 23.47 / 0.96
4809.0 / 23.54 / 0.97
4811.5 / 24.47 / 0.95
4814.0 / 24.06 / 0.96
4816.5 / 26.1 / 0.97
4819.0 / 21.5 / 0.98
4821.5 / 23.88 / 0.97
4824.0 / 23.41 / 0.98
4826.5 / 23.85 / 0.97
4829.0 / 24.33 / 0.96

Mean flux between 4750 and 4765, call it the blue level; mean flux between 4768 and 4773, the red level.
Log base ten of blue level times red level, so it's 2.86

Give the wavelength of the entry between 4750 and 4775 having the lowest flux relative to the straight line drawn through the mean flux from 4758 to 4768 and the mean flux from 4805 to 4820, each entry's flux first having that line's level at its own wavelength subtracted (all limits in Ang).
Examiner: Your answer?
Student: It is 4764.0 Ang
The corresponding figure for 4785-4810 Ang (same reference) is 4796.5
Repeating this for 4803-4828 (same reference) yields 4819.0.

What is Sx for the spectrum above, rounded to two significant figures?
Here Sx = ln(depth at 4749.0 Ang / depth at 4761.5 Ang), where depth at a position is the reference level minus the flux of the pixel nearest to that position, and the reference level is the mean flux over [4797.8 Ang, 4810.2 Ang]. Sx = 1.2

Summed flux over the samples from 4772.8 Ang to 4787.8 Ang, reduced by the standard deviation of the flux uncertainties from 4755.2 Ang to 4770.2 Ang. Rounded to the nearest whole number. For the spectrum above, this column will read 152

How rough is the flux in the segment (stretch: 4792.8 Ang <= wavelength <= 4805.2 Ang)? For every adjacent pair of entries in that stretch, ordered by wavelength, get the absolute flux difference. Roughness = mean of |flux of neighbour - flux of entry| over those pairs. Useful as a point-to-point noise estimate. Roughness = 2.0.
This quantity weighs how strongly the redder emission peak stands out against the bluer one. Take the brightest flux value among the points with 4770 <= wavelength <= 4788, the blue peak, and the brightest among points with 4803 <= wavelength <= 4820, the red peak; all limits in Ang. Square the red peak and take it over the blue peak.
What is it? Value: 25.0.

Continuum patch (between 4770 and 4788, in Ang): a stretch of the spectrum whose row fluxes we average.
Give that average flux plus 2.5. 28.1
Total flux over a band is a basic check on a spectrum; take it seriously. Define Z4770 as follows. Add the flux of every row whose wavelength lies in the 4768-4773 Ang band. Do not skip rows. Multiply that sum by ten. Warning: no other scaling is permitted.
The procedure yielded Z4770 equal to 525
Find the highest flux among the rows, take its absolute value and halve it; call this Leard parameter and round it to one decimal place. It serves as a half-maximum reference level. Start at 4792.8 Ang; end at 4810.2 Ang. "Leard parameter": 13.0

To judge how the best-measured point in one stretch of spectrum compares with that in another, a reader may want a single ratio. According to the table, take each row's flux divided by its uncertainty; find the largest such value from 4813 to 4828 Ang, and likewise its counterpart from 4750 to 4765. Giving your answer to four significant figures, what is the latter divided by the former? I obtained 1.126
